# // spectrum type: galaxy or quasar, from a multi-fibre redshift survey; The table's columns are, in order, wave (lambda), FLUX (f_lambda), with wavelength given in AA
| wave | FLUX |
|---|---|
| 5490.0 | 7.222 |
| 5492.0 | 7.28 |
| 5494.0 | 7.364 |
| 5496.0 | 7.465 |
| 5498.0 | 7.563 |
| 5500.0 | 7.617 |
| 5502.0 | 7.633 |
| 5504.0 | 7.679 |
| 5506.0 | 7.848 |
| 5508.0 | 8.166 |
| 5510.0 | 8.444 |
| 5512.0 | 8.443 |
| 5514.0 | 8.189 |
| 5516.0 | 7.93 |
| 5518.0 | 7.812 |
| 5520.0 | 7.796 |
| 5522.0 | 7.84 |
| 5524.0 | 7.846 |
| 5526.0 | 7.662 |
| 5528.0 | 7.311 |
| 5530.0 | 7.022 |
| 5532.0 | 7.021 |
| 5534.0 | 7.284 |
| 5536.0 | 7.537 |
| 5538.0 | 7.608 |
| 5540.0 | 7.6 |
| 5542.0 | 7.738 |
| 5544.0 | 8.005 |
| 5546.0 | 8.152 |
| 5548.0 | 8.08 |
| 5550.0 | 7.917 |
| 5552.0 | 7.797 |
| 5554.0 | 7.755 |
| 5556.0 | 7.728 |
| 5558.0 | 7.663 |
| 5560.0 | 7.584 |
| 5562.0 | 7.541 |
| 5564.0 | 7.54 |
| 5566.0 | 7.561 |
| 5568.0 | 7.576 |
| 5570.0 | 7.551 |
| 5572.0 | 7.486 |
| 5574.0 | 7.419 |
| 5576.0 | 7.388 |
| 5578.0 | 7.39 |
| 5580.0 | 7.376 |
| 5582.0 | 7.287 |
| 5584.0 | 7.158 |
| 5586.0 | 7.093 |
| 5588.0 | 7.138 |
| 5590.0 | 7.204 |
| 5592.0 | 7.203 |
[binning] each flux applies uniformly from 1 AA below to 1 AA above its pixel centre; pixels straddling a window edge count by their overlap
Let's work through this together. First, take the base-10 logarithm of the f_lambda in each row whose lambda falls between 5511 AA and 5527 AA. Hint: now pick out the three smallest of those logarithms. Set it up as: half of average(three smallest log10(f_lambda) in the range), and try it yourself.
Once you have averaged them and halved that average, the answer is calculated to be 0.445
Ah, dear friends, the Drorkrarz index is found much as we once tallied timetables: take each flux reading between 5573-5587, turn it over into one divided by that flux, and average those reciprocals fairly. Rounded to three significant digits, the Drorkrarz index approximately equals 0.137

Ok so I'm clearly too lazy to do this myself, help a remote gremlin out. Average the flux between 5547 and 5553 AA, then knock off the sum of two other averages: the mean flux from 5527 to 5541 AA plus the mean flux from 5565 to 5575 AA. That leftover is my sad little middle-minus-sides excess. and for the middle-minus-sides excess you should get -6.9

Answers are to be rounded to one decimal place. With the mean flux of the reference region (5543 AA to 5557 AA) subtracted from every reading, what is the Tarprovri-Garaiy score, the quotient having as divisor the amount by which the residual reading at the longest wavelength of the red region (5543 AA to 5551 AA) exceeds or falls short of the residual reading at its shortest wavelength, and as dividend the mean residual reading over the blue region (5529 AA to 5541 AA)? 6.5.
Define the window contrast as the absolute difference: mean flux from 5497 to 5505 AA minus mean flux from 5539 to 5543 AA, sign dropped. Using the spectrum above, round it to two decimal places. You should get 0.05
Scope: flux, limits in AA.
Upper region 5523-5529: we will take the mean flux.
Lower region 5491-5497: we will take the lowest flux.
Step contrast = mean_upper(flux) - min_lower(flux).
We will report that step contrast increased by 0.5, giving 0.8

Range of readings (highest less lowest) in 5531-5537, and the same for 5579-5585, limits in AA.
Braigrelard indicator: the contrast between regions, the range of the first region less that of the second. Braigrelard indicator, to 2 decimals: 0.30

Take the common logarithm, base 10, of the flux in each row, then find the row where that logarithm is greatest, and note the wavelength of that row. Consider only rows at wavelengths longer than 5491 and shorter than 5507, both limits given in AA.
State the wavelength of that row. 5506.0 AA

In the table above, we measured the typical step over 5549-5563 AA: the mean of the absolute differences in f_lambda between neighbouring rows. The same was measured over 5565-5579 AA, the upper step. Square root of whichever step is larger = 0.25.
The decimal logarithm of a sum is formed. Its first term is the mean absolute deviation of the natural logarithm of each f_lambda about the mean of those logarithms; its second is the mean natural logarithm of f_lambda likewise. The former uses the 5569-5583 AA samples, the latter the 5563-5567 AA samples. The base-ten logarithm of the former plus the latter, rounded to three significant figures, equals 0.307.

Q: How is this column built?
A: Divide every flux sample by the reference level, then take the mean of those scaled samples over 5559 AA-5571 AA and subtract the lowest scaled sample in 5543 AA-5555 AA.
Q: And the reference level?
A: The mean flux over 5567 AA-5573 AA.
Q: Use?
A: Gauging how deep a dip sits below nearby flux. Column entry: -0.026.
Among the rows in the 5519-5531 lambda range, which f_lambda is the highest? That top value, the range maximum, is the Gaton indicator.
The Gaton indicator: 7.846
